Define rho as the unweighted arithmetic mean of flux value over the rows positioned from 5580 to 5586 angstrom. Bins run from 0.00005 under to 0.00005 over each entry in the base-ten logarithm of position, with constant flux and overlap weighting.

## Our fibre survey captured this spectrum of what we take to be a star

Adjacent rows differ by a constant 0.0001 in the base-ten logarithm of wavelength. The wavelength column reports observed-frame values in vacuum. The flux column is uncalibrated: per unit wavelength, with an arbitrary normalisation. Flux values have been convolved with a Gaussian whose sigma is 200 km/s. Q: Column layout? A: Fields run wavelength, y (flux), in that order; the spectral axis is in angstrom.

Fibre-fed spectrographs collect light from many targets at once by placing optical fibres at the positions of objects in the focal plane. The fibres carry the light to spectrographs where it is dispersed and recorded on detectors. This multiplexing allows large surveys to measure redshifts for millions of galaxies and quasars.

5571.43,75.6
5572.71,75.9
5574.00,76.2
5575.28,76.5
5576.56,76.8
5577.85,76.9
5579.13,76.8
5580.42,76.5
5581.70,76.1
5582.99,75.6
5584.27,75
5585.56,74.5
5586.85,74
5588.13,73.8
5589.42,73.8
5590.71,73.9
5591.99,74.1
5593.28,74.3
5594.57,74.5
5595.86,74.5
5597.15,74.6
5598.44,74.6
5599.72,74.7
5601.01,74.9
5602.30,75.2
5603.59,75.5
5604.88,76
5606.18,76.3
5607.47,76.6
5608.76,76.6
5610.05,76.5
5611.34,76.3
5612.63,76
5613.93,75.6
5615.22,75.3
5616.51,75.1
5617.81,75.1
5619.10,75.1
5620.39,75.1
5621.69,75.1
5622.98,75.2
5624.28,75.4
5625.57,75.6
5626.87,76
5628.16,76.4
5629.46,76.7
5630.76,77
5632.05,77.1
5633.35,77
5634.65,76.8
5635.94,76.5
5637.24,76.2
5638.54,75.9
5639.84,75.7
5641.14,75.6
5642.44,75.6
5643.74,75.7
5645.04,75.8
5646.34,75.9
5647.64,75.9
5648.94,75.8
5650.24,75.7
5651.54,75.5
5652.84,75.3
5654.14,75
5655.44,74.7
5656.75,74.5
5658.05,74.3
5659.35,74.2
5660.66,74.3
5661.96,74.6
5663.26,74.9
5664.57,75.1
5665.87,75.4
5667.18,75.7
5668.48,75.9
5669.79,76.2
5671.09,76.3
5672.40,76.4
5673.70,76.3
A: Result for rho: 75.5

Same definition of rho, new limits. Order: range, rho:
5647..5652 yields 75.7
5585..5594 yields 74.1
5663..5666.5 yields 75.1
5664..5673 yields 75.9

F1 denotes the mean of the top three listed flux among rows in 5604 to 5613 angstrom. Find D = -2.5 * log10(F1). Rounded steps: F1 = 76.6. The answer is -4.710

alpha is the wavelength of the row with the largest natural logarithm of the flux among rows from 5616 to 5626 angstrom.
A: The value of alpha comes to 5625.57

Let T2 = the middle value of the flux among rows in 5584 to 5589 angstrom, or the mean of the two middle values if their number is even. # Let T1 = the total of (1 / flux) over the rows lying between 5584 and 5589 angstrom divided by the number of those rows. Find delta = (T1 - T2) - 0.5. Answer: -74.7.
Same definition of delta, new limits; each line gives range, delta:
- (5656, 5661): -74.8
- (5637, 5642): -76.3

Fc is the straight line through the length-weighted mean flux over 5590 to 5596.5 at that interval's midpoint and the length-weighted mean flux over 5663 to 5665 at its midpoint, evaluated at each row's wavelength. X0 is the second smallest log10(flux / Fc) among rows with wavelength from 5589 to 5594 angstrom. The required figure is -0.0019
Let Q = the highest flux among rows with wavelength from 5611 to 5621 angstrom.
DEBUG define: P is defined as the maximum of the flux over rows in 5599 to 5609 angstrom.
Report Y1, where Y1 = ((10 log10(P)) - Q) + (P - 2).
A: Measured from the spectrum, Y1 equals 17.1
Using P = 76.6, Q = 76.3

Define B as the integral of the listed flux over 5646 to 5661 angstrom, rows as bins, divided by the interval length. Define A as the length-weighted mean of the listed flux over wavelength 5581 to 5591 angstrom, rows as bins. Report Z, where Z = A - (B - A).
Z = 74.1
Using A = 74.6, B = 75.1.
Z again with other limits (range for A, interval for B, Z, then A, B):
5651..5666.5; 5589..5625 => 74.4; 74.8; 75.2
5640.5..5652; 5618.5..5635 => 75.4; 75.7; 76.0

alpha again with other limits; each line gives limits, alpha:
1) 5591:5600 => 5599.72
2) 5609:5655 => 5632.05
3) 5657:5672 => 5671.09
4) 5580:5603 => 5580.42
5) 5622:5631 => 5630.76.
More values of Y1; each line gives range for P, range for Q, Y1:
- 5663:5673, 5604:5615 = 16.6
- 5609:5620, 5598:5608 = 16.7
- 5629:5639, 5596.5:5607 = 17.7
